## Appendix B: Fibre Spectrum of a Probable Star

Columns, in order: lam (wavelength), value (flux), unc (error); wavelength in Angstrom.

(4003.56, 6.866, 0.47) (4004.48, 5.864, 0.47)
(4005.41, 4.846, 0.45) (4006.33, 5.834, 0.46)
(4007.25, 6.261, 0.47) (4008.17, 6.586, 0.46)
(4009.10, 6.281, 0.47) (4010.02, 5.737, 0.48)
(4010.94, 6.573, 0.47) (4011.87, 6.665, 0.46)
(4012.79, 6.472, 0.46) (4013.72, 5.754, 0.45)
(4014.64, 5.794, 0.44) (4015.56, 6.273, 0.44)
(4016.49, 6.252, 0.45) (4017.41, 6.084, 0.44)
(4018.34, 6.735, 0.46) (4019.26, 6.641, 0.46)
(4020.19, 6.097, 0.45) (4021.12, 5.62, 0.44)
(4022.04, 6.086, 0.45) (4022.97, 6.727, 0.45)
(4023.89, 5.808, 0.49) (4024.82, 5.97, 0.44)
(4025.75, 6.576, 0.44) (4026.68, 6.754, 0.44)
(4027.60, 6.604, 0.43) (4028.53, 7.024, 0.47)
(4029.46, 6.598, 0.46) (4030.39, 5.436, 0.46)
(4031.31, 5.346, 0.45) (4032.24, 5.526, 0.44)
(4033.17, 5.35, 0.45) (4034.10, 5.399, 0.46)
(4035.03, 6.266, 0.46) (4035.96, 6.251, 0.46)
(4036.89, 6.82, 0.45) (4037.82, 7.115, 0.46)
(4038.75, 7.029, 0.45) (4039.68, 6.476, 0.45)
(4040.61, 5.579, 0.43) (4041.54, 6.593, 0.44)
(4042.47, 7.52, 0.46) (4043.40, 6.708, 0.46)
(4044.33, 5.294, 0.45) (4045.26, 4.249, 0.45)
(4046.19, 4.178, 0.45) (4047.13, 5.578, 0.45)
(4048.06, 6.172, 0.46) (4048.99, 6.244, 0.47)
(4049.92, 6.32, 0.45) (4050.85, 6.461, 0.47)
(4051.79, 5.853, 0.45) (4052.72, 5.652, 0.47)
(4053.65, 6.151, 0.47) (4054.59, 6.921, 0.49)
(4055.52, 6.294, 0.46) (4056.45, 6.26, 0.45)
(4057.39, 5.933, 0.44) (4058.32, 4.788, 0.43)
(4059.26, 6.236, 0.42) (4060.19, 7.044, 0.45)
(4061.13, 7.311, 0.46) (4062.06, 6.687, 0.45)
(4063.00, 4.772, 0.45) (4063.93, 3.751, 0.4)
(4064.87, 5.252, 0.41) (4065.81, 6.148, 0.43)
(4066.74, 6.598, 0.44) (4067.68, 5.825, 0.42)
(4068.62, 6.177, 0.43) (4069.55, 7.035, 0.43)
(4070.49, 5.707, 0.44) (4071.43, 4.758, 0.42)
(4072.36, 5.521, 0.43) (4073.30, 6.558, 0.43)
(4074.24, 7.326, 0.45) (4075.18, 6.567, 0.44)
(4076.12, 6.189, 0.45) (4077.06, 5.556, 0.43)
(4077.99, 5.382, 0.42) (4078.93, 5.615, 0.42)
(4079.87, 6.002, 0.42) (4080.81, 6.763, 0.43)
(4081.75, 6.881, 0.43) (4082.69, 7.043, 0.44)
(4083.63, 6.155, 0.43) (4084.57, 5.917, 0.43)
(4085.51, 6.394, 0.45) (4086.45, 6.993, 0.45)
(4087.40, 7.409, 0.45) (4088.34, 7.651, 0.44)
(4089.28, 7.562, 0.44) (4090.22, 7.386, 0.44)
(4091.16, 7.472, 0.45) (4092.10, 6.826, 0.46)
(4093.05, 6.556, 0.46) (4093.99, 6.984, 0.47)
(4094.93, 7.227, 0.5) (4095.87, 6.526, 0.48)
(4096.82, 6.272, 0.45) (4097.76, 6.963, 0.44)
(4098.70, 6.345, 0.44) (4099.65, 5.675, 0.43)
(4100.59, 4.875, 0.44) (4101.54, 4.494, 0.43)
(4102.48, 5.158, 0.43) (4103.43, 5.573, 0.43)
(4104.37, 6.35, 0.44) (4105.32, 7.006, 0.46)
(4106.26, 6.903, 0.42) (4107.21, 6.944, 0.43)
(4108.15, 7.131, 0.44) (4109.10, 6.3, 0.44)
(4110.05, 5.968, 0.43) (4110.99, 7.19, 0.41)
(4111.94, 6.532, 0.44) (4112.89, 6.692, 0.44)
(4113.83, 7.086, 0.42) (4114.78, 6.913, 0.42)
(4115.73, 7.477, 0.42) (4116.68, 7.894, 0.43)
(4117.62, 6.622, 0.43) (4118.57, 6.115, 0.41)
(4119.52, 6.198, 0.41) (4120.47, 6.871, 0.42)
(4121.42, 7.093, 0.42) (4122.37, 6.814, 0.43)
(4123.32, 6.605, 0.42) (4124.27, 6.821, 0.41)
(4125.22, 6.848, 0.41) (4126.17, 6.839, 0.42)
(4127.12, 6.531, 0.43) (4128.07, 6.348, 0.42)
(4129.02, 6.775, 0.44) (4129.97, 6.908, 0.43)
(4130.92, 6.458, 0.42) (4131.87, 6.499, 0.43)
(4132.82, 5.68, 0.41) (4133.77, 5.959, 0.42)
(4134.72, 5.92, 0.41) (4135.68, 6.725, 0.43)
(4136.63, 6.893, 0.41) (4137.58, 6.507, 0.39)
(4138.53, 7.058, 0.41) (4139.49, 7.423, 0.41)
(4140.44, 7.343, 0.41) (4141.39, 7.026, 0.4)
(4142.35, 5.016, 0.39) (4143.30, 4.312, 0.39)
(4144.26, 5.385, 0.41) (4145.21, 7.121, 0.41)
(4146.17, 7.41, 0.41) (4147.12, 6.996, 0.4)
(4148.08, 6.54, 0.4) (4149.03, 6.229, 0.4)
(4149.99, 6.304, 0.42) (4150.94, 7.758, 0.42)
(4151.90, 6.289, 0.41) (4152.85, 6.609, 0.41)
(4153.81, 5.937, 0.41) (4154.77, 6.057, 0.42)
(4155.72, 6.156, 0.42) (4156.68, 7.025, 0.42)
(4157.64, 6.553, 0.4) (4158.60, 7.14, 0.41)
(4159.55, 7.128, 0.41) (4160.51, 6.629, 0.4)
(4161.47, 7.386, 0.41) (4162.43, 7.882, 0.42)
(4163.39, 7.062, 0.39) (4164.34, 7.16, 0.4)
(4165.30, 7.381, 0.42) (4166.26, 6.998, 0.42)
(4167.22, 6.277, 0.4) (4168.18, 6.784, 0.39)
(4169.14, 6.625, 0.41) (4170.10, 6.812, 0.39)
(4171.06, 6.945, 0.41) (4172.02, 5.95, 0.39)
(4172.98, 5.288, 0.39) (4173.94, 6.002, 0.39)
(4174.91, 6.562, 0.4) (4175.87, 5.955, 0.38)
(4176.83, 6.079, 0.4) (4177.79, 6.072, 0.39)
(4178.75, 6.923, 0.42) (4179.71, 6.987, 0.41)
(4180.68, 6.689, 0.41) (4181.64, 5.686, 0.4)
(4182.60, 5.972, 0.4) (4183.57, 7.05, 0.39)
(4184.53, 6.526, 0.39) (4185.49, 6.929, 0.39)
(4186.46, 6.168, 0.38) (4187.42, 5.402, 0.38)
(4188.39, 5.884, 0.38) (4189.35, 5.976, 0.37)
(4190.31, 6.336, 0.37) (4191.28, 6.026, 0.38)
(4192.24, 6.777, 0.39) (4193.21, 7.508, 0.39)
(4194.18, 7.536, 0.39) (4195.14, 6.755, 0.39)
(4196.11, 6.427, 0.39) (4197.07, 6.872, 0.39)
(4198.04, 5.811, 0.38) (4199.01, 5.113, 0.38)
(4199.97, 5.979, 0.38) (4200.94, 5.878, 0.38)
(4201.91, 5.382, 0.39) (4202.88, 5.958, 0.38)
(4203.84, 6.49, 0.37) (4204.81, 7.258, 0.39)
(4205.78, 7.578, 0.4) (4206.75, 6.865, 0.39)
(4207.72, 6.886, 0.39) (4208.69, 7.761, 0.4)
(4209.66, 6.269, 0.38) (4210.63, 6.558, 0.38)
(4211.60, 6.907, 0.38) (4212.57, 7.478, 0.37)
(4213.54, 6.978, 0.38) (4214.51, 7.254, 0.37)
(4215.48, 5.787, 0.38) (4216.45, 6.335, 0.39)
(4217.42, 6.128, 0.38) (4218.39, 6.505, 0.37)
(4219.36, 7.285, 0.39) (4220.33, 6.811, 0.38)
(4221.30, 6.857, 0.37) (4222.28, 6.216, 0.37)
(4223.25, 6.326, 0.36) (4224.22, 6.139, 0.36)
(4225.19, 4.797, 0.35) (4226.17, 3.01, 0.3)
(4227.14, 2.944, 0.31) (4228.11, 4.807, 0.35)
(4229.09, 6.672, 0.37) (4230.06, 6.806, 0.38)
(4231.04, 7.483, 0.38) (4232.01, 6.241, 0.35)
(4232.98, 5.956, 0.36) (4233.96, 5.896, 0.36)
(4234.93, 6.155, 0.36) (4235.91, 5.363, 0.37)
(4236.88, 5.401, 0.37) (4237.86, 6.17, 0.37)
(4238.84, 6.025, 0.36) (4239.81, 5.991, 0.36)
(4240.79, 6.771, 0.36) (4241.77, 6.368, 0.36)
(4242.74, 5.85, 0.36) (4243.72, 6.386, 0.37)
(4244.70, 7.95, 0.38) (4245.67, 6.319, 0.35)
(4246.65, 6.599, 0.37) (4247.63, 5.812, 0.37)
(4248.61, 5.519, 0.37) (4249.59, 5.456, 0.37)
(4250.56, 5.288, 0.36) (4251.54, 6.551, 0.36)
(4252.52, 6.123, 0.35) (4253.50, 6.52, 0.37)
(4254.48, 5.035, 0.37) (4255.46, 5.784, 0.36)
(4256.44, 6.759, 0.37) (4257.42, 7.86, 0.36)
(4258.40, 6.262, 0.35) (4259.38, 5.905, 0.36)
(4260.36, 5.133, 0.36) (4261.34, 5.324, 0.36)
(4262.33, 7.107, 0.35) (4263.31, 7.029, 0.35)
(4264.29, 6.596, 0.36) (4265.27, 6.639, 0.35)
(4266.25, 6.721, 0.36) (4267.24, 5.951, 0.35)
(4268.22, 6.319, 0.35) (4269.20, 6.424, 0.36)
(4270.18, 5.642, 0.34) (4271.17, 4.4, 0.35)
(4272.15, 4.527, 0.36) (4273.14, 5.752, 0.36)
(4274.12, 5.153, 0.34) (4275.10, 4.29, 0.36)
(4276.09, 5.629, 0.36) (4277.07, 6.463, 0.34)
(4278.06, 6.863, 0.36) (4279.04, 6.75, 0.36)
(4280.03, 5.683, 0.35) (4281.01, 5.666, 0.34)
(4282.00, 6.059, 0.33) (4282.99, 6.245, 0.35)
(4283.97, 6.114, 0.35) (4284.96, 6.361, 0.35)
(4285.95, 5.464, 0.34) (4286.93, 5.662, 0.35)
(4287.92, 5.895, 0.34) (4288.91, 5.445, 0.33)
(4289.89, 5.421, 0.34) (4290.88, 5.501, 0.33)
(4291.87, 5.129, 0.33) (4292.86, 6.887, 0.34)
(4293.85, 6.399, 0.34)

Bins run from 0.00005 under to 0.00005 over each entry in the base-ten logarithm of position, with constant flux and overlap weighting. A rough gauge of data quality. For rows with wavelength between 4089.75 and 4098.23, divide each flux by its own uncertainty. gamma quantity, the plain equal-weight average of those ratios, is 15.0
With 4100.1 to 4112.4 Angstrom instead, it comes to 14.3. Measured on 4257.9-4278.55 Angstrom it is 16.7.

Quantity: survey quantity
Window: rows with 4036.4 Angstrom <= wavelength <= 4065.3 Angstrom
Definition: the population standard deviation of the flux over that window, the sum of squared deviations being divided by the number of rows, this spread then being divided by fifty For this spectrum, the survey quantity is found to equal 0.0187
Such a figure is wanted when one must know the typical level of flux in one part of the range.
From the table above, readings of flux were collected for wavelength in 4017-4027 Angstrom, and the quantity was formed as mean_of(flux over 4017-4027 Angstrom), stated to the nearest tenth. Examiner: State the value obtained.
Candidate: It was 6.3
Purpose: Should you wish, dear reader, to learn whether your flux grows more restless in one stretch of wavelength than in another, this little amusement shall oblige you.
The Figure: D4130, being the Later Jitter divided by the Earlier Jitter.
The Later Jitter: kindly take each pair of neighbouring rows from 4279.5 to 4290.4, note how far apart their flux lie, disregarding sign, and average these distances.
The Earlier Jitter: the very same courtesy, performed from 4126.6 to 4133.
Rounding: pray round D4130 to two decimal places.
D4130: 0.81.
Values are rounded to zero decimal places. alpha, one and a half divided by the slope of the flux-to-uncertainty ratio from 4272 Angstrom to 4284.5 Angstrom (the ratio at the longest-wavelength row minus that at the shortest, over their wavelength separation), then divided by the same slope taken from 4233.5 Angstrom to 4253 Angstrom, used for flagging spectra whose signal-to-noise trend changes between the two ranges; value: 60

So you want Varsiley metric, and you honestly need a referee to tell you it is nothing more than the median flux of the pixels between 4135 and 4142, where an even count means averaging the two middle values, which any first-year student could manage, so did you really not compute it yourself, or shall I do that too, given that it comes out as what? 7.03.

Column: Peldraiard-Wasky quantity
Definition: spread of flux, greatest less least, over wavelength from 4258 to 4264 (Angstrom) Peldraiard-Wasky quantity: 2.0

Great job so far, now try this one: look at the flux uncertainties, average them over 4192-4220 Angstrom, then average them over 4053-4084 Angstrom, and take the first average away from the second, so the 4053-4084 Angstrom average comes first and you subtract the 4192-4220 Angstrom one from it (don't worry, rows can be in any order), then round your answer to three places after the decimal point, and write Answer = 0.053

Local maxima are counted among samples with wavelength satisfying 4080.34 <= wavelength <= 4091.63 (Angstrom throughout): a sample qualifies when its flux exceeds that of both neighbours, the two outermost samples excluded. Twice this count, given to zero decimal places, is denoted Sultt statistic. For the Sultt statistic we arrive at 4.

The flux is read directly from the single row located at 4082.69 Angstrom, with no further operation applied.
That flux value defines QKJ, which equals 7.043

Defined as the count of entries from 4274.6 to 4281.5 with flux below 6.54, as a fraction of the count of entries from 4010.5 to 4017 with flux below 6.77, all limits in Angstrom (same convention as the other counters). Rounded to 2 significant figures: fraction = 0.71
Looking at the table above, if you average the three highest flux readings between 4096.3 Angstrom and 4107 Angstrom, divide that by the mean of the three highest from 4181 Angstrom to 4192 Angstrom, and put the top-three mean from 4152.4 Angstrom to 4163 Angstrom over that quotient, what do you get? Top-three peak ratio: 7.34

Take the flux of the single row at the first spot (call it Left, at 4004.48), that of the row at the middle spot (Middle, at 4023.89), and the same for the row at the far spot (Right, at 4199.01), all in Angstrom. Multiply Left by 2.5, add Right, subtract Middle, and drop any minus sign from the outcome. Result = 14.0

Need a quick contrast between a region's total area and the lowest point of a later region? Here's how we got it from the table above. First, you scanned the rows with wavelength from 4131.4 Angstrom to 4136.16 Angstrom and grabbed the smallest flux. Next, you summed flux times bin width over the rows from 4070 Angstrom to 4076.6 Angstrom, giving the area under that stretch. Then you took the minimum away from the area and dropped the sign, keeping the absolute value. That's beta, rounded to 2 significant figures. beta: 34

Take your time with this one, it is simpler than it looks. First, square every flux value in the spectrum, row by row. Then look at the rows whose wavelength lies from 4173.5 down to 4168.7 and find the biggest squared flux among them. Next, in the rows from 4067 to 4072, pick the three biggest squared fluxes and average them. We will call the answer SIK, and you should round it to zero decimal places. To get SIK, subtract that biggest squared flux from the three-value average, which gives -8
